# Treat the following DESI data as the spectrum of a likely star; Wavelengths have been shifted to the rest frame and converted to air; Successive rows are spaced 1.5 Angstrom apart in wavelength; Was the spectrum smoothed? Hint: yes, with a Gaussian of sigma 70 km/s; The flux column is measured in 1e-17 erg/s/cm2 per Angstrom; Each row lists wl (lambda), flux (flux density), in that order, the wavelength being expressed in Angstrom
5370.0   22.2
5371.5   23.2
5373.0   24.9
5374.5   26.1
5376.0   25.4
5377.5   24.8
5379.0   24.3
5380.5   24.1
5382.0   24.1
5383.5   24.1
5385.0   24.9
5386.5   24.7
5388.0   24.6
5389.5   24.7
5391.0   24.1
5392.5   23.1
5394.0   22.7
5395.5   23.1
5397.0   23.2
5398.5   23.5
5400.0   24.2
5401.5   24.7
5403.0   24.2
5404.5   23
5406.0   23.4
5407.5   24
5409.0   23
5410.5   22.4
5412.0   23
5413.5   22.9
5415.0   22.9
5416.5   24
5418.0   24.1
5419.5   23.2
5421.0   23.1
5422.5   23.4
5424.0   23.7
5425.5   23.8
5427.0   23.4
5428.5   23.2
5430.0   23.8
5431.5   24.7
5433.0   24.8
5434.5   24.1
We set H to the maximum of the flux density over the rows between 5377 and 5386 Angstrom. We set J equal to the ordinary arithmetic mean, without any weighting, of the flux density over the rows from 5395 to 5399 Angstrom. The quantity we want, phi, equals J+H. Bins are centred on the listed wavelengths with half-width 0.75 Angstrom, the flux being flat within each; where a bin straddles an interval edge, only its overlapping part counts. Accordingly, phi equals 48.2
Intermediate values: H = 24.9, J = 23.3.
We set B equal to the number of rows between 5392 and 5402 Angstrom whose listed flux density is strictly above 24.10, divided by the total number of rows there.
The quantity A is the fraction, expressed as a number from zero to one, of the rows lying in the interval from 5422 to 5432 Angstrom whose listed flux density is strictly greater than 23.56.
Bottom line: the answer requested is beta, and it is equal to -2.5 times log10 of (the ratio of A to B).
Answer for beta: -0.75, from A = 0.6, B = 0.3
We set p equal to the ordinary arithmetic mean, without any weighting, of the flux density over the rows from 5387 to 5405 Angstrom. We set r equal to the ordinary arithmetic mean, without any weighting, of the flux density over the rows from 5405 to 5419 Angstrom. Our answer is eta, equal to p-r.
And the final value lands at 0.46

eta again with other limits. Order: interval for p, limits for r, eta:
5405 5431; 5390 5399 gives 0.09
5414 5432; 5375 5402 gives -0.52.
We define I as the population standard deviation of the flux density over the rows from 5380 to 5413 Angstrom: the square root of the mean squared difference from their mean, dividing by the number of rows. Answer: 0.73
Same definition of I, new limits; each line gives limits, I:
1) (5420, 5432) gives 0.47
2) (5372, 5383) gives 0.69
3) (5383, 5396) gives 0.78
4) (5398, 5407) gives 0.58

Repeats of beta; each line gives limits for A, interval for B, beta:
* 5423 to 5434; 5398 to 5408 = -0.55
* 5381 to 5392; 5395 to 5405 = -0.92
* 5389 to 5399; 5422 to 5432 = -0.75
